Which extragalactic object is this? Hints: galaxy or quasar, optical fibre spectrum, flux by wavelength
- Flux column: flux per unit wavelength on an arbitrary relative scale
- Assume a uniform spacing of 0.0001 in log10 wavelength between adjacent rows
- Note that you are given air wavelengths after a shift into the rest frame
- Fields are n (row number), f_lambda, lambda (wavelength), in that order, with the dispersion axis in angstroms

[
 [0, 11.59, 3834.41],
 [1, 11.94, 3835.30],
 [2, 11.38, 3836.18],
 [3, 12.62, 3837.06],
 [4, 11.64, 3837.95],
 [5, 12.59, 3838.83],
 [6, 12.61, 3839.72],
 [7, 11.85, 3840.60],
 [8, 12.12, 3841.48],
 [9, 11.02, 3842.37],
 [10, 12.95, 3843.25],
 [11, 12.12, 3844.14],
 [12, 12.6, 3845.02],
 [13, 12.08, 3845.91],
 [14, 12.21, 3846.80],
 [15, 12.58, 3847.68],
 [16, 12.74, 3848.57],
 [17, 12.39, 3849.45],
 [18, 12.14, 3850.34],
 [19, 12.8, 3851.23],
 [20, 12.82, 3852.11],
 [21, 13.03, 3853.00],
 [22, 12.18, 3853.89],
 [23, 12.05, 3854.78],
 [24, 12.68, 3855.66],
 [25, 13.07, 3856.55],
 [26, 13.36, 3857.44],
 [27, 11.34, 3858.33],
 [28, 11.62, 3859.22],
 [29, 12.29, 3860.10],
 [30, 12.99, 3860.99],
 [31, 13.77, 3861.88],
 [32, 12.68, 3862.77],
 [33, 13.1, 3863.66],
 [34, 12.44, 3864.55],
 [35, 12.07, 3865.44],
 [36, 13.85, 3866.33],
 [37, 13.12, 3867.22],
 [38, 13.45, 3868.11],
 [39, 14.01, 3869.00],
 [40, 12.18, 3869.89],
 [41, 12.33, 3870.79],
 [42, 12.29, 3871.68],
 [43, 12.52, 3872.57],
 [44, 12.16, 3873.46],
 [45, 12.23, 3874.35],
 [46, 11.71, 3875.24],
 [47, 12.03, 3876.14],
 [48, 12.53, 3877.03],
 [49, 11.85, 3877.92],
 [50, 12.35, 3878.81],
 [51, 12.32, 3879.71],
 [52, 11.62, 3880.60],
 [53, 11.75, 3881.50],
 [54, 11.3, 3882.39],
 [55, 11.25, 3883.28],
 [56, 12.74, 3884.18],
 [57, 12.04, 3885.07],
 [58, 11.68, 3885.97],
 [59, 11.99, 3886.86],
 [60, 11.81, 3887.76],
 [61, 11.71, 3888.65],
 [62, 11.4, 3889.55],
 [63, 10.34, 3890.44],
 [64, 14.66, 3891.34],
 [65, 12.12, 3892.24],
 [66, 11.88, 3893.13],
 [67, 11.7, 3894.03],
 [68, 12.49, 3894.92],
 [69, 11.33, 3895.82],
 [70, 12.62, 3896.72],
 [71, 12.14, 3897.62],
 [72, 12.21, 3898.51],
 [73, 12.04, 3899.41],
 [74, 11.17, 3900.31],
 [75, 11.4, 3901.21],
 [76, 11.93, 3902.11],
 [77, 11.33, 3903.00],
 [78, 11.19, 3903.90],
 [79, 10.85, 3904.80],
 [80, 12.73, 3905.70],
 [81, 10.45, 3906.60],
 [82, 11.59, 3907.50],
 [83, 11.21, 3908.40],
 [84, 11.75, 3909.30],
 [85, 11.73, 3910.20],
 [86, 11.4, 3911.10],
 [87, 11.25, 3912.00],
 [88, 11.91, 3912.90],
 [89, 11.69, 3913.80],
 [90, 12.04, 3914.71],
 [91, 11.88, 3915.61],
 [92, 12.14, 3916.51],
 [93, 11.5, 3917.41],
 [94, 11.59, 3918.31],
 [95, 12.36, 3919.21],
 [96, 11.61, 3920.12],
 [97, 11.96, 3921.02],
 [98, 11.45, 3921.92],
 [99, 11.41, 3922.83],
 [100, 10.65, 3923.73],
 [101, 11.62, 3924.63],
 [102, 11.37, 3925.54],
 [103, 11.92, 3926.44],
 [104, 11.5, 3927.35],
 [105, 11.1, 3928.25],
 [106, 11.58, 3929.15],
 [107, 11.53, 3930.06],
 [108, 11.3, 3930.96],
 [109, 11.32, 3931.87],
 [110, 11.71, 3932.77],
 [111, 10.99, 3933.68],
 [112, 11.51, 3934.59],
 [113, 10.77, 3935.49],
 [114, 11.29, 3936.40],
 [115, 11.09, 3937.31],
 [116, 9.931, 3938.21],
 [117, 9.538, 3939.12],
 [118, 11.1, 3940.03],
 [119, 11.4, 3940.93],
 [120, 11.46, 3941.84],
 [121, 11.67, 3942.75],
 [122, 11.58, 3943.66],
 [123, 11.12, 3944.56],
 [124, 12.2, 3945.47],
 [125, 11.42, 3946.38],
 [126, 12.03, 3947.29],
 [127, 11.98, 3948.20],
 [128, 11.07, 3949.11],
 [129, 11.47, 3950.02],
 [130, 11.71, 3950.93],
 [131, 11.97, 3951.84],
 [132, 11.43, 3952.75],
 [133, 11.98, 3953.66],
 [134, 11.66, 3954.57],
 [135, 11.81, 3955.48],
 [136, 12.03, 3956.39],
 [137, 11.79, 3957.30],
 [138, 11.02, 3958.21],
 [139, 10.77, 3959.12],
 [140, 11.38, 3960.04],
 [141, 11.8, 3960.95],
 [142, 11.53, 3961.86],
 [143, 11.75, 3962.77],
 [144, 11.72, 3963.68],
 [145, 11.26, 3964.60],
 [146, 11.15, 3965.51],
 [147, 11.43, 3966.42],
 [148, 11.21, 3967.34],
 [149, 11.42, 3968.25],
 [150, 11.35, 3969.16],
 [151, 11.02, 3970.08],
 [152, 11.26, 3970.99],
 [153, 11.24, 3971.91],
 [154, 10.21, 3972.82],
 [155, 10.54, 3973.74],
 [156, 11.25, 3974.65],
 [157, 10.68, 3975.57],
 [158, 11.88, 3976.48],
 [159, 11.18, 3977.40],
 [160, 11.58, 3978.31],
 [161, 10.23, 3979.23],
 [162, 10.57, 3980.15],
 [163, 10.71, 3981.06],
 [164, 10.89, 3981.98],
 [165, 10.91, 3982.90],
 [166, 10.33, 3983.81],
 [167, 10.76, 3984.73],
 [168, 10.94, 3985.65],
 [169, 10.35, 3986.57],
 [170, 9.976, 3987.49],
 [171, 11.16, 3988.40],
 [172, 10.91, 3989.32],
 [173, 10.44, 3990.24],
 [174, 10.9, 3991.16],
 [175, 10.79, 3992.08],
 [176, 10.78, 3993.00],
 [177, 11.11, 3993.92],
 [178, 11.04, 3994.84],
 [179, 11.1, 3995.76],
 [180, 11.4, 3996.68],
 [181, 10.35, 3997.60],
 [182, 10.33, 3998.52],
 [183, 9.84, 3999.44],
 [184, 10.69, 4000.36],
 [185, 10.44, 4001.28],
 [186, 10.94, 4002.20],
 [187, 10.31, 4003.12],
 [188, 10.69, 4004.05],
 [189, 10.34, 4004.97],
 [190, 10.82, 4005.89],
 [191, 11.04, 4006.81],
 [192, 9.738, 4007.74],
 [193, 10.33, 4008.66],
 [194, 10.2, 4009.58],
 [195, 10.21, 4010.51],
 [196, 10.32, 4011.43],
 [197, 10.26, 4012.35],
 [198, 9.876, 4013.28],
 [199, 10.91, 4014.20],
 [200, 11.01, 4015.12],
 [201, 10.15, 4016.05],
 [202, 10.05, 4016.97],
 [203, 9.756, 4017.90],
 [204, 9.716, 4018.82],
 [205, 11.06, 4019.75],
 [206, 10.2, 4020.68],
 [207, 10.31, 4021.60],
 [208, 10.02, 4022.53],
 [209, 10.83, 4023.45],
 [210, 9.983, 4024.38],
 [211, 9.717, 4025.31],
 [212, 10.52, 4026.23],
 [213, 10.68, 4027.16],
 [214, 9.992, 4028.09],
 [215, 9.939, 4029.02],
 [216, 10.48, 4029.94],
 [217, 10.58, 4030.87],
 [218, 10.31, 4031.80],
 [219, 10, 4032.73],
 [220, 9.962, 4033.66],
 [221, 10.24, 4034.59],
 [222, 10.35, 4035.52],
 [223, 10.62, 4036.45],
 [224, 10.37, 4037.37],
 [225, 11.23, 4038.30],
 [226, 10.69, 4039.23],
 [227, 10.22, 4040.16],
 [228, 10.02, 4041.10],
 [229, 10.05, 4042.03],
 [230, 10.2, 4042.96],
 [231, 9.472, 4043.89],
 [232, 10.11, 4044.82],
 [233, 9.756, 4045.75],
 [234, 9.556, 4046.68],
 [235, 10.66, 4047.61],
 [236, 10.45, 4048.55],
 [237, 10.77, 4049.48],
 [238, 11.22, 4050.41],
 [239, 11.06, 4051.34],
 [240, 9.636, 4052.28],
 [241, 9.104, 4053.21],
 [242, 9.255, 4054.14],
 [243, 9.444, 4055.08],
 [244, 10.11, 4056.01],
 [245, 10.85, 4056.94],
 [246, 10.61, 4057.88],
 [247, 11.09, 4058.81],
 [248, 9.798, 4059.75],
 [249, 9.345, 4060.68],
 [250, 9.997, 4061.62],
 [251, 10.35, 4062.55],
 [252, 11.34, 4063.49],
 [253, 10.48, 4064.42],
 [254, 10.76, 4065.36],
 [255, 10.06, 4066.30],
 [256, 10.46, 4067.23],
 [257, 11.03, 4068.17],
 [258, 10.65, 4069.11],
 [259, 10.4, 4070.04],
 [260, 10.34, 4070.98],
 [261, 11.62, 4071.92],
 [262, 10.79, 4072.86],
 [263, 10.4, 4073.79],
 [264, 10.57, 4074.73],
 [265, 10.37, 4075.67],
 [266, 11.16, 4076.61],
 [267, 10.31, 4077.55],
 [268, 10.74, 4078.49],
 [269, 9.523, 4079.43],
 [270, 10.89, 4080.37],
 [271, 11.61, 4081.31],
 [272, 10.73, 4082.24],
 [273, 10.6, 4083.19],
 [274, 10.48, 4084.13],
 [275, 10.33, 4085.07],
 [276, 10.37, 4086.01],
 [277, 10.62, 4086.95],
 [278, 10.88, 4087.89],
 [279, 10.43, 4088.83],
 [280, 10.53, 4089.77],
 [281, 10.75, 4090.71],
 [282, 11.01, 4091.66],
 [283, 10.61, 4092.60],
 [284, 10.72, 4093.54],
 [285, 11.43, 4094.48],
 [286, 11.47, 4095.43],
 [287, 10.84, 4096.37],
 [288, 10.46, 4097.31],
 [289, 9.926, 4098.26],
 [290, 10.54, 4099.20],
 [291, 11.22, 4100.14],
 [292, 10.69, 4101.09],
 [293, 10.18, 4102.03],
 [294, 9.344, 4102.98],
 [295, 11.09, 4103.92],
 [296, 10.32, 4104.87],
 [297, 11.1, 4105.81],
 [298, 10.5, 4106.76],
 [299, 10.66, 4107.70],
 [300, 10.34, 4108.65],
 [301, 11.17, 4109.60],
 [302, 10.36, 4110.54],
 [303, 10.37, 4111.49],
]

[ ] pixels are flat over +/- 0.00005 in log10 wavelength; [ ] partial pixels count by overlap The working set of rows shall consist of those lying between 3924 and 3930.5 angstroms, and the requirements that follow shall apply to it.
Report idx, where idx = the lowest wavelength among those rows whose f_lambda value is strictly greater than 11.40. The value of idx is 3924.63 angstroms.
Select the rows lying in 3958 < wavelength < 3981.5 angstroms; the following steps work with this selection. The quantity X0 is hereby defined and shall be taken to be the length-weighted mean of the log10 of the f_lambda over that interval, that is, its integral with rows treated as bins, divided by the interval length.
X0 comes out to 1.05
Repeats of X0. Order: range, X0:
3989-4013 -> 1.02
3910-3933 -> 1.06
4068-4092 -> 1.03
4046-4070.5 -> 1.01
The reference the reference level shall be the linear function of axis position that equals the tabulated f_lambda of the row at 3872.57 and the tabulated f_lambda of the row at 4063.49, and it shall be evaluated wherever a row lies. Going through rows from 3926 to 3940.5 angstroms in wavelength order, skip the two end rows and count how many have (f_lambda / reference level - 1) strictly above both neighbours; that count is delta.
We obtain 4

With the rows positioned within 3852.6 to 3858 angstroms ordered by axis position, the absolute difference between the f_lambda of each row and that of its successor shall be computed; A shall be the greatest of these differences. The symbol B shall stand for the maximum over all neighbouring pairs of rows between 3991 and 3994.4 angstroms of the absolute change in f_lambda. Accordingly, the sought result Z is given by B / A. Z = 0.4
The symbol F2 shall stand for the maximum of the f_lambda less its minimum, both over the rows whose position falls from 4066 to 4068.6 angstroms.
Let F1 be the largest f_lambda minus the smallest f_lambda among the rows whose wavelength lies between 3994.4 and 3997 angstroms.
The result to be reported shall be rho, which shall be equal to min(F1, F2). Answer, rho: 0.36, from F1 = 0.36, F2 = 1.0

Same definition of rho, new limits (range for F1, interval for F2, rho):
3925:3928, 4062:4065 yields 0.55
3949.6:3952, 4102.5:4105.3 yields 0.50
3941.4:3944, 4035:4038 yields 0.21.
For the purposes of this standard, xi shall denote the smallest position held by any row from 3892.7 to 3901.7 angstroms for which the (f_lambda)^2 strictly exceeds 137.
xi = 3893.13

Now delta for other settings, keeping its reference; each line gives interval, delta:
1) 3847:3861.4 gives 3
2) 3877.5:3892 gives 4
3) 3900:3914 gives 5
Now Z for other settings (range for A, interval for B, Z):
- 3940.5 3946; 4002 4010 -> 1.2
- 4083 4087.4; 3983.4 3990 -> 4.7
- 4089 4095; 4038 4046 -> 1.0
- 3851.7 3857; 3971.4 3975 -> 1.2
